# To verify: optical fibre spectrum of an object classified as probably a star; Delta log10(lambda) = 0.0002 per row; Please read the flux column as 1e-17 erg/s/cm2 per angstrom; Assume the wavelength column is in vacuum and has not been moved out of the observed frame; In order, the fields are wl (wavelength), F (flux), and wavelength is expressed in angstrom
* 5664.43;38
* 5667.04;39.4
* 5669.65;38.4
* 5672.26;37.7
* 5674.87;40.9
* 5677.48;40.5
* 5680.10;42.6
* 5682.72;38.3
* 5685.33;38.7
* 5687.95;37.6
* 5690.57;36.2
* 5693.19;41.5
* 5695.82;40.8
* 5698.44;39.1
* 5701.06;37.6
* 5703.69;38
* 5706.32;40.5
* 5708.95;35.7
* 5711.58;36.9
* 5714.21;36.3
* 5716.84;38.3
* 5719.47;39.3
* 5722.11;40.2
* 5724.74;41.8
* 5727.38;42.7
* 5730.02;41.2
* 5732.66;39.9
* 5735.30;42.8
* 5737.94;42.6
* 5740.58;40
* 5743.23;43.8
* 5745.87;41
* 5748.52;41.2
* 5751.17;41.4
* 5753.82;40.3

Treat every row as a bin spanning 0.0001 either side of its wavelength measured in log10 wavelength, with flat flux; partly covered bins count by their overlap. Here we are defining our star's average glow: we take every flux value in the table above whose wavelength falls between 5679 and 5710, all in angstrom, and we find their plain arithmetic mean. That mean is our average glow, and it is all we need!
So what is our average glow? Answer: 38.9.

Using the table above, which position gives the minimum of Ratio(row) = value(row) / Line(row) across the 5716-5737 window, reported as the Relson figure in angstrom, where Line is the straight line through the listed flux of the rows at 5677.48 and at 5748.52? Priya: 5716.84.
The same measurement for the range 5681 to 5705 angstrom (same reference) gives 5690.57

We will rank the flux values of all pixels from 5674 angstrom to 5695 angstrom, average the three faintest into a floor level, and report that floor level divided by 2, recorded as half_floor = 18.7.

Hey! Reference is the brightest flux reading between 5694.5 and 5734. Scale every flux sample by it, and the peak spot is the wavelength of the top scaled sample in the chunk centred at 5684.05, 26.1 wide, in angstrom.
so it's 5680.10 angstrom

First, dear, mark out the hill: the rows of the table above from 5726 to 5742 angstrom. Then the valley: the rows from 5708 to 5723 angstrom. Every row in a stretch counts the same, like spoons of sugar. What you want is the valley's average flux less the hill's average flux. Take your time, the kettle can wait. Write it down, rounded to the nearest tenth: -3.8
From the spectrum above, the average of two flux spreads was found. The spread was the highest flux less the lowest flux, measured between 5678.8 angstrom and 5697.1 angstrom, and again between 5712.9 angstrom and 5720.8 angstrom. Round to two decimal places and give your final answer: 4.70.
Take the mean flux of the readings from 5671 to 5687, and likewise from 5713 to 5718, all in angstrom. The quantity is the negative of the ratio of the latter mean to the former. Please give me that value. -0.94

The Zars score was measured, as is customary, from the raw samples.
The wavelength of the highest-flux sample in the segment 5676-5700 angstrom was 5680.10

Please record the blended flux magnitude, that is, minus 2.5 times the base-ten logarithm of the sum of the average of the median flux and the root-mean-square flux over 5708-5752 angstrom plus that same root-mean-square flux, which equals -4.772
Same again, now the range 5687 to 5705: -4.717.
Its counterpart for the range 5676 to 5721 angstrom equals -4.720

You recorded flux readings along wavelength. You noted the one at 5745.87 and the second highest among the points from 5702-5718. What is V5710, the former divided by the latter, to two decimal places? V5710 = 1.07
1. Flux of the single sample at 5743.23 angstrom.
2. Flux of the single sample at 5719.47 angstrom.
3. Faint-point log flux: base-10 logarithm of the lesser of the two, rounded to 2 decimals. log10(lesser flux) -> 1.59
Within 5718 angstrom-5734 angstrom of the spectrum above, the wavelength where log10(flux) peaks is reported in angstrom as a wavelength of 5727.38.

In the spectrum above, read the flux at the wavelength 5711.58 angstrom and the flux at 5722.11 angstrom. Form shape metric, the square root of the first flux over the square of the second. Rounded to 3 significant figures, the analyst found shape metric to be 0.151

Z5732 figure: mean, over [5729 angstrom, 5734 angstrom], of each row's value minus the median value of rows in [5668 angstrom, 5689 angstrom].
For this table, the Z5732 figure 2.0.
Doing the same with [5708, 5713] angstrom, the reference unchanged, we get -2.2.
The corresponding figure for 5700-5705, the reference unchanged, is -0.7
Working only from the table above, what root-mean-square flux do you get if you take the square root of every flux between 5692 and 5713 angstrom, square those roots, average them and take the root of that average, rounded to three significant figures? 6.23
